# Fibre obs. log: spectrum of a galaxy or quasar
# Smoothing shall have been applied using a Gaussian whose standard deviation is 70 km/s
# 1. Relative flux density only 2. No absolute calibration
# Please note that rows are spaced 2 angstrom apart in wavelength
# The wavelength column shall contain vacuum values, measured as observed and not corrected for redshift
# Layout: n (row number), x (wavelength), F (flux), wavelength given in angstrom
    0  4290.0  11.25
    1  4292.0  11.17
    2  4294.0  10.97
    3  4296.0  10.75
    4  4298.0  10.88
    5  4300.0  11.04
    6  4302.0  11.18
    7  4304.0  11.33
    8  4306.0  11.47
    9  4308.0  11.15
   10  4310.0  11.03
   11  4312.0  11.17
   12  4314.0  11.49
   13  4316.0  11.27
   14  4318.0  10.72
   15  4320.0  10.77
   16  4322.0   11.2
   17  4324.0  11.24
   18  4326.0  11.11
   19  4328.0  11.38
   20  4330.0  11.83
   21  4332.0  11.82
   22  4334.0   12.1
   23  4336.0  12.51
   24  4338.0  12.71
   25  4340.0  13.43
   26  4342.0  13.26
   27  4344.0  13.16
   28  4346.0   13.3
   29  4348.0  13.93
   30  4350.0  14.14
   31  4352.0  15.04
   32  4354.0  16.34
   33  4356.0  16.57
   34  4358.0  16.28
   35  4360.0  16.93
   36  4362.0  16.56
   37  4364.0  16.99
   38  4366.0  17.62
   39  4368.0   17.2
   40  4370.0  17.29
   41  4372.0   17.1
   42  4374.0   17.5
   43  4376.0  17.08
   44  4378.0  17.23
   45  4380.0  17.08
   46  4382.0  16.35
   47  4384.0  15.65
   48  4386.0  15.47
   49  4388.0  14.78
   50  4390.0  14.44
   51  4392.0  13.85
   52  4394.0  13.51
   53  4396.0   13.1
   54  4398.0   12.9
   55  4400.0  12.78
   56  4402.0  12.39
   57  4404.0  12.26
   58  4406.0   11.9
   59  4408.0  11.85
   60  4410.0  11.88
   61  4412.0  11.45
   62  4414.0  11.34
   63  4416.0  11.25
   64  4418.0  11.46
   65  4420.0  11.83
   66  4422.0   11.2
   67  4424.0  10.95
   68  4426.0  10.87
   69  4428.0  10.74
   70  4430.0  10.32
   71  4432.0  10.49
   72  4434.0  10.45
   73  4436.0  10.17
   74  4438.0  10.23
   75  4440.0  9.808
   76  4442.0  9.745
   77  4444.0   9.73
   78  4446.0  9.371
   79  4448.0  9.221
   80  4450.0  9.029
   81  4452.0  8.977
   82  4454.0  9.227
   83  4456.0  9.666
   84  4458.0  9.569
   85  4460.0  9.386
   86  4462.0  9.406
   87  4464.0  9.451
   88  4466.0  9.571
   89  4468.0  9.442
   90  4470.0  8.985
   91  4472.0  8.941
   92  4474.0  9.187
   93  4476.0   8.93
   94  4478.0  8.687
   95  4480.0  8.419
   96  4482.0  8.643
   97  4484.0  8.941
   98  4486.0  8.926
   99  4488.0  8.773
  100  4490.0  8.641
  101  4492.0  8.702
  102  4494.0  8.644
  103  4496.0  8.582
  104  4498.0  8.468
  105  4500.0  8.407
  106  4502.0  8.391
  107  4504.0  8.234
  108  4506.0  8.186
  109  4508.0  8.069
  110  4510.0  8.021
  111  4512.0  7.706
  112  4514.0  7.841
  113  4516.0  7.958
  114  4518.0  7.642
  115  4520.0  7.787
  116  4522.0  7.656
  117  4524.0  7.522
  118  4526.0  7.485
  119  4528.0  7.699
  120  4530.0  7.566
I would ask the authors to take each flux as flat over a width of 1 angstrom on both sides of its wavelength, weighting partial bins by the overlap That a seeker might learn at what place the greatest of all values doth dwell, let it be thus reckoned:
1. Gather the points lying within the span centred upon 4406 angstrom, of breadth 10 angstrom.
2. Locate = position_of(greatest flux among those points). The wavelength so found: 4402.0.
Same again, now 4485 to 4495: 4486.0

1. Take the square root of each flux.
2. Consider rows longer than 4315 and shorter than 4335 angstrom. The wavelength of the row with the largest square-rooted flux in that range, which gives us 4334.0 angstrom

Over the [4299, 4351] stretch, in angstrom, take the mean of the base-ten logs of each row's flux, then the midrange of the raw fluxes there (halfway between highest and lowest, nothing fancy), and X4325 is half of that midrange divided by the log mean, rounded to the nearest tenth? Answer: 5.8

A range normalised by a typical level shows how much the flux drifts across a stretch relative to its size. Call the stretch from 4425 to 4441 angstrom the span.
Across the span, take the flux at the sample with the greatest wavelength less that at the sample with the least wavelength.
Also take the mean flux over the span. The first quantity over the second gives -0.10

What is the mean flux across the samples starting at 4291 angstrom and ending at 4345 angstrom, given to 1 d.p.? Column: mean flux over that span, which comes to 11.6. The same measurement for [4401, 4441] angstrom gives 11.1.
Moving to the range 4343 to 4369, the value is 15.7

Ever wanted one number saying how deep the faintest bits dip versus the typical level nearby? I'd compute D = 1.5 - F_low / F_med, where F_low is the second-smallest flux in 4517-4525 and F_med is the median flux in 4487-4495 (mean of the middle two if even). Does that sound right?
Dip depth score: 0.62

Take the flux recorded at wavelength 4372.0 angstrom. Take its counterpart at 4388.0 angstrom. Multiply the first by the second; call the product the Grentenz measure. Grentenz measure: 253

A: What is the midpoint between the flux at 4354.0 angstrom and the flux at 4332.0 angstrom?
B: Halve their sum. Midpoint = 14.1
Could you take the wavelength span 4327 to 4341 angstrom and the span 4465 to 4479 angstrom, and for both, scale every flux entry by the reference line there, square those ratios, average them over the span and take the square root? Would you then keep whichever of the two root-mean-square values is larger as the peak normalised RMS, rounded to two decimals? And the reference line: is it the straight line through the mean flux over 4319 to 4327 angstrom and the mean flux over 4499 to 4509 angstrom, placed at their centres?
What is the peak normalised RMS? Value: 1.13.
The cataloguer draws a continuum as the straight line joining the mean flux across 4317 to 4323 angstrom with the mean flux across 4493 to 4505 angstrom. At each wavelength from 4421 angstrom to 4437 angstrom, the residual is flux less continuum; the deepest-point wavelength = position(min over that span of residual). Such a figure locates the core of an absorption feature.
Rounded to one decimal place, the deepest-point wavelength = 4436.0 angstrom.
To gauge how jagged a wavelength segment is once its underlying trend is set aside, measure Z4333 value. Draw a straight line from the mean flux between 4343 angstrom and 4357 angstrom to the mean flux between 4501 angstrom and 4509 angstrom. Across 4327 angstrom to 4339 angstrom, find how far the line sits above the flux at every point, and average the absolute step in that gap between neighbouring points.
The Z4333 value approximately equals 0.349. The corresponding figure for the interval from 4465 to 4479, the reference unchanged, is 0.187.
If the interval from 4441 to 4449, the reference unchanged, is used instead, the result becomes 0.137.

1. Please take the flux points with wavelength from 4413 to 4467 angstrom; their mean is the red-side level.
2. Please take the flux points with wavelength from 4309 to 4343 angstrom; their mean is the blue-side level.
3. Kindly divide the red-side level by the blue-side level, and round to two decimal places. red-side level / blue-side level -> 0.87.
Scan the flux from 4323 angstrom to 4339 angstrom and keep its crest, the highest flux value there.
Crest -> 12.71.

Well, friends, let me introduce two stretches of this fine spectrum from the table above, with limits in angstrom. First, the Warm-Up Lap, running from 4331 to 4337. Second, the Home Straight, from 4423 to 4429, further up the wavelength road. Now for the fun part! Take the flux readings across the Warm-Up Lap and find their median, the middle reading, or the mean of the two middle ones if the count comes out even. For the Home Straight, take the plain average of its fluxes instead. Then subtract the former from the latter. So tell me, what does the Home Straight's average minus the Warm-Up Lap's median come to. -1.2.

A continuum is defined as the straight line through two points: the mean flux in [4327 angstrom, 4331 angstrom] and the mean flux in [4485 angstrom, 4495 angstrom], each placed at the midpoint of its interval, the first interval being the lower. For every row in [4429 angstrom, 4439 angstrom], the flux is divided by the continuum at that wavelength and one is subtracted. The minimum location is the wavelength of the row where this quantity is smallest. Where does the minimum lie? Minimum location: 4436.0 angstrom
